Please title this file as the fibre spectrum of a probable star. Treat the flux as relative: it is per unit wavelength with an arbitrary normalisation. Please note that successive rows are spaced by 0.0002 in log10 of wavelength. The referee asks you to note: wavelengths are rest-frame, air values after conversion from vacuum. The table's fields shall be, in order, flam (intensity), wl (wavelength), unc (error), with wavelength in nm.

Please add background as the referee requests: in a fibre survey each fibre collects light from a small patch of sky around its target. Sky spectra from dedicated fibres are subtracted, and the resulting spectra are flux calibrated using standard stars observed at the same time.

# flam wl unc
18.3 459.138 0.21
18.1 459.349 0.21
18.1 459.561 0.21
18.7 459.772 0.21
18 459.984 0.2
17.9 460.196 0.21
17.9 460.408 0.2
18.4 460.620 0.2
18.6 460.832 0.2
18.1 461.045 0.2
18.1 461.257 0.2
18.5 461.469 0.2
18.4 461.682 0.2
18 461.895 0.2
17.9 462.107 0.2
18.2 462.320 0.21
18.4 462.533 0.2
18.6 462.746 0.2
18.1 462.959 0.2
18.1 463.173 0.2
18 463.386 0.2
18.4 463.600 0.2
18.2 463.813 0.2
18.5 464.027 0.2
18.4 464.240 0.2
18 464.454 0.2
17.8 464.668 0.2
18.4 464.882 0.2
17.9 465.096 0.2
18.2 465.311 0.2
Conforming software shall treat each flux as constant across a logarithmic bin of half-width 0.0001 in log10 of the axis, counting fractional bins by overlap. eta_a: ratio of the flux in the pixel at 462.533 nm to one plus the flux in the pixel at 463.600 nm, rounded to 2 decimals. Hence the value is 0.95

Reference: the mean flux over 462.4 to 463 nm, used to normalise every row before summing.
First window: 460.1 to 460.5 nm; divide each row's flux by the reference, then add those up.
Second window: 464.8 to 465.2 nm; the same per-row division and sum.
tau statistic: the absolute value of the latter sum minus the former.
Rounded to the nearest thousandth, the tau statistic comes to 0.027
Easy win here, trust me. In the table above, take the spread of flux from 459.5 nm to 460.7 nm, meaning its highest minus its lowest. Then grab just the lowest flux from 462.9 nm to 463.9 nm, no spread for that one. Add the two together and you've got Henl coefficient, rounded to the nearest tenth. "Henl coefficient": 18.8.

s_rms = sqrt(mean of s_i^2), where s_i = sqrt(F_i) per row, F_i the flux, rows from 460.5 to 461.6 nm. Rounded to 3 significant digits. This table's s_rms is 4.28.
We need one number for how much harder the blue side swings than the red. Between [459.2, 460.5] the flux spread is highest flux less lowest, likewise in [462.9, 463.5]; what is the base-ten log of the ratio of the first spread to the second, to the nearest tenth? 0.9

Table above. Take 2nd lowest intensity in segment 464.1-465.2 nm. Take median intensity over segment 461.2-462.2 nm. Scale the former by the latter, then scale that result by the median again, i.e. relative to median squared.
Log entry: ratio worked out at 0.0546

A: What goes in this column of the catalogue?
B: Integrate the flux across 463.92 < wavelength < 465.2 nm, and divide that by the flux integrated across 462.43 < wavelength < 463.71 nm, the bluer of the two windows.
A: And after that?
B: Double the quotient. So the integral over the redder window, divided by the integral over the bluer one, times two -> 2.0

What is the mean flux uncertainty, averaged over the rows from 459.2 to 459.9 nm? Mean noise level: 0.210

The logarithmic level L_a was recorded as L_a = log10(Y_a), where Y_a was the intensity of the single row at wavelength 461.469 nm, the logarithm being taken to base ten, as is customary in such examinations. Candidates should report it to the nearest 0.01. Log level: 1.27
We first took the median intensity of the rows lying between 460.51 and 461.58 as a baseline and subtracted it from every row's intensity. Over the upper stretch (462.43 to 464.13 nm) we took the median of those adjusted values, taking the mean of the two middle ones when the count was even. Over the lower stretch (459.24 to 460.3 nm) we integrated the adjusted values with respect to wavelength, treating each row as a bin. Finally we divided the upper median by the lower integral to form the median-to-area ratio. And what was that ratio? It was 0.4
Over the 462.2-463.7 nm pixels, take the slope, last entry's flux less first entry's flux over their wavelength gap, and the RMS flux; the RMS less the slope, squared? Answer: 328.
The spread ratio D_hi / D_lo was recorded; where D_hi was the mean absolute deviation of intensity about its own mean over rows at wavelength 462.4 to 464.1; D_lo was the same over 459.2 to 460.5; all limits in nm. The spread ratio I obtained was 0.96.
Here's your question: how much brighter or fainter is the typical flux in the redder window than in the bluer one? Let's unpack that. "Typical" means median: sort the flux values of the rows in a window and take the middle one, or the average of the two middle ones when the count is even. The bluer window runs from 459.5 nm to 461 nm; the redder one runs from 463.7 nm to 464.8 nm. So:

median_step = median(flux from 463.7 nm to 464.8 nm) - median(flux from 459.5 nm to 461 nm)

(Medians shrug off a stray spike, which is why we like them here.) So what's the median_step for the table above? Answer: 0.10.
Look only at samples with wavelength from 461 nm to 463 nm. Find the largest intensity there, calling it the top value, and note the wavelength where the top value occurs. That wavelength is 462.746 nm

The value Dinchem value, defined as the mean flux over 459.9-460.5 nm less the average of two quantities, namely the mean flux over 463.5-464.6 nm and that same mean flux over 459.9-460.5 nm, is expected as -0.183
